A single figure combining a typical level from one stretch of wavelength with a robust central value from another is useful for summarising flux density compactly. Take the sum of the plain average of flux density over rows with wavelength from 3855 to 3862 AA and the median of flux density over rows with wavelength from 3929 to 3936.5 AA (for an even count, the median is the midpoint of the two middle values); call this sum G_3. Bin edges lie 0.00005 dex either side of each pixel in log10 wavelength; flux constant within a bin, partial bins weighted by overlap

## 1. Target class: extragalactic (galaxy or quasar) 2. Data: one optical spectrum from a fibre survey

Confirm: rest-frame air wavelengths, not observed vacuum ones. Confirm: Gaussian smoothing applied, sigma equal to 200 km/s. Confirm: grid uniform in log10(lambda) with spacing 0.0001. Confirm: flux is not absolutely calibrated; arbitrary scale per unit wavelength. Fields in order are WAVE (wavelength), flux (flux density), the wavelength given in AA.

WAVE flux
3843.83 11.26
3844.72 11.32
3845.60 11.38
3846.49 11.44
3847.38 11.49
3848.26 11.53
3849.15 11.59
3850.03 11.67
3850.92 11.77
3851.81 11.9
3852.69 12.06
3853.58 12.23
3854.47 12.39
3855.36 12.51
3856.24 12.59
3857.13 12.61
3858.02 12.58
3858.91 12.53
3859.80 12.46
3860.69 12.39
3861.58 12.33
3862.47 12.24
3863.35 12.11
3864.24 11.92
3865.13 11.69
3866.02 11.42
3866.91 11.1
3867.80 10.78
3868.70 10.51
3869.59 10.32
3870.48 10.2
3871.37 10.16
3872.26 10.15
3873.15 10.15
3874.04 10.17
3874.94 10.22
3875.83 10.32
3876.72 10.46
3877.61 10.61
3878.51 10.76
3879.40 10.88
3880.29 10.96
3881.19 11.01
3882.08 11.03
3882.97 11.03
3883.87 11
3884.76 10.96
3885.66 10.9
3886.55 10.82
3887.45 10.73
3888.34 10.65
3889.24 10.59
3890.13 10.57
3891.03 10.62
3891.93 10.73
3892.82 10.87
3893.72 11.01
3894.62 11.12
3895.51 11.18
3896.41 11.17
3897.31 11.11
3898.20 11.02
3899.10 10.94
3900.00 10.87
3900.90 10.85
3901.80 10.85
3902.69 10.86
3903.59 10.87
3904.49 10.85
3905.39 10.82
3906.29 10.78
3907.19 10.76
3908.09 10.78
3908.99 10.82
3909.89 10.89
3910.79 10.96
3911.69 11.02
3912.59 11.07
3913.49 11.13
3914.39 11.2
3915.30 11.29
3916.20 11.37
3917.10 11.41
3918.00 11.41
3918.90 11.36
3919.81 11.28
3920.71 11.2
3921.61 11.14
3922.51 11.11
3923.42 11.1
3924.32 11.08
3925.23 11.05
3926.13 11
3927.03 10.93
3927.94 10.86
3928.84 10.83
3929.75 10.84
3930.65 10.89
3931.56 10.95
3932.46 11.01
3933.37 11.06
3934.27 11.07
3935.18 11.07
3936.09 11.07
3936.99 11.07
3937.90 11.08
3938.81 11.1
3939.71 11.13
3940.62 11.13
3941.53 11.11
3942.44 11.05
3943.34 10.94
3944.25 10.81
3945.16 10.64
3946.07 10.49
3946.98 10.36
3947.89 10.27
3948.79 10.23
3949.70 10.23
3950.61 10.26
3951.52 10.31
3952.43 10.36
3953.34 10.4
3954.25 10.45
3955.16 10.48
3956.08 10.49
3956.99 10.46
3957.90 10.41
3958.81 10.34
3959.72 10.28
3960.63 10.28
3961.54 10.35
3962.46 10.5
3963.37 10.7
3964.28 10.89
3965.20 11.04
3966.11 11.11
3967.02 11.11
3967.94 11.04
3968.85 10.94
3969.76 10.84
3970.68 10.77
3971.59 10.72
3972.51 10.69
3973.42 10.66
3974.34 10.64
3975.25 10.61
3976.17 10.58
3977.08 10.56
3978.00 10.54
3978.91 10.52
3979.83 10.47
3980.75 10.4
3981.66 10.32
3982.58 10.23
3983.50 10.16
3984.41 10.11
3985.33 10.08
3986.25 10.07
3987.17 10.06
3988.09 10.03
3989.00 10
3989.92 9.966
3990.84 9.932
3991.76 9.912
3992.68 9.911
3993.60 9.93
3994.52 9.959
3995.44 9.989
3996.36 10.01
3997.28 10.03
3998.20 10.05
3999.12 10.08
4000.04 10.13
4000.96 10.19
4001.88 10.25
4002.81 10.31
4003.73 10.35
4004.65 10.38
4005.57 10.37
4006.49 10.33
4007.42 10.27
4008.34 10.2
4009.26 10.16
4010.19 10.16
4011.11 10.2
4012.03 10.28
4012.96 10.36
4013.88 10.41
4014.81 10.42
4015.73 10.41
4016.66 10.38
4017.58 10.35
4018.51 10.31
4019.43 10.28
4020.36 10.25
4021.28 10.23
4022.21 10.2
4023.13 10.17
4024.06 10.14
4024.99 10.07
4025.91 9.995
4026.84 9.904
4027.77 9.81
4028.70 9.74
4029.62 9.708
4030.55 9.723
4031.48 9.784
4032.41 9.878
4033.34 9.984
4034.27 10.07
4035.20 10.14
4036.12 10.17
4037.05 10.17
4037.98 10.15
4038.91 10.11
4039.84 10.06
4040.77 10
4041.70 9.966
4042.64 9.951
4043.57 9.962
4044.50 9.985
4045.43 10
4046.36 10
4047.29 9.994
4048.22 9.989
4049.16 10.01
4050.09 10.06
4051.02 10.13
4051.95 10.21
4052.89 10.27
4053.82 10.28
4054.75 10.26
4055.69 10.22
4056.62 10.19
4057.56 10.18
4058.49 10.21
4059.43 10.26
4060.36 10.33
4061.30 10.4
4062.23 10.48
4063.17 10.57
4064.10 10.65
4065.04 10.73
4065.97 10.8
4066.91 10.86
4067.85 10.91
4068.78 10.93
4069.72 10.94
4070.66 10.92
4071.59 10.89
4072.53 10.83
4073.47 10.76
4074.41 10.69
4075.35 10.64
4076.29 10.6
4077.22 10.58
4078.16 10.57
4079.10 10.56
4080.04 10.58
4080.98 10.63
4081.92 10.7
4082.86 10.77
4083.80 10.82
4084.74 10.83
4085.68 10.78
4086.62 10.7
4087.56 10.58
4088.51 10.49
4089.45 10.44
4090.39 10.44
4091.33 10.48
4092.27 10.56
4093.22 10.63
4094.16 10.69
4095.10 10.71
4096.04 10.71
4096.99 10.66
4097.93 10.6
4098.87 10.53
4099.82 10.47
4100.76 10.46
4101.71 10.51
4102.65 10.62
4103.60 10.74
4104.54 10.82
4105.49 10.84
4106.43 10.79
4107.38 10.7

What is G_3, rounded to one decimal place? 23.5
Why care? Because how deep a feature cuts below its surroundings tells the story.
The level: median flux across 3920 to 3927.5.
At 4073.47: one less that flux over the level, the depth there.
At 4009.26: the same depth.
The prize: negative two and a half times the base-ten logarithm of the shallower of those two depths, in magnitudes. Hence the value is 3.82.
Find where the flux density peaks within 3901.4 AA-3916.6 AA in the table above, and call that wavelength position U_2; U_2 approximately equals 3916.20 AA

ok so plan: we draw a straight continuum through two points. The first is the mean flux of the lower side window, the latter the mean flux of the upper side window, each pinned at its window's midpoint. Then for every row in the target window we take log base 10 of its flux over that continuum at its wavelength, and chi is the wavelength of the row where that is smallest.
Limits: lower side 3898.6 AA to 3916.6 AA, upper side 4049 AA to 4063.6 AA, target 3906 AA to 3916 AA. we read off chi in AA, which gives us 3907.19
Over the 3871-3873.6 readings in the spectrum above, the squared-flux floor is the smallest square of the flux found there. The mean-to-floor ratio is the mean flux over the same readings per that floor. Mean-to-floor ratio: 0.099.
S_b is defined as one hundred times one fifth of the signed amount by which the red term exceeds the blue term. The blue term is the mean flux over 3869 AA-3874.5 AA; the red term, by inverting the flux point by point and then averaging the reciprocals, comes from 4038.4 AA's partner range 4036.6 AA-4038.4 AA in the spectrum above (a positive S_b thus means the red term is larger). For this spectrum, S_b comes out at -202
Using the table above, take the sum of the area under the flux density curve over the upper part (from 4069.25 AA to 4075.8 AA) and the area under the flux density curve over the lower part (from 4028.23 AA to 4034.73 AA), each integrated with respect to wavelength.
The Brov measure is 135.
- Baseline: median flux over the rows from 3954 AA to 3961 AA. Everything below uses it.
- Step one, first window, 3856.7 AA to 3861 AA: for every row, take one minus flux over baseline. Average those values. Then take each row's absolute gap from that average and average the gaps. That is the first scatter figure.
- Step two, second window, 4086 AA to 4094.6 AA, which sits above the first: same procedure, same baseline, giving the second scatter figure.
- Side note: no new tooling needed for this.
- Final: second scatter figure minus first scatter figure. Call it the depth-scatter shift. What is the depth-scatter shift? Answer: 0.0012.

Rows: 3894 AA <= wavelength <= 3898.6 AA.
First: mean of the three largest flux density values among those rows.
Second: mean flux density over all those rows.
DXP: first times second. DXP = 124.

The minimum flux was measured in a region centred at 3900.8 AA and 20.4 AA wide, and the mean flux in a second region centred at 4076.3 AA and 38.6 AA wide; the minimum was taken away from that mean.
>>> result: 0.0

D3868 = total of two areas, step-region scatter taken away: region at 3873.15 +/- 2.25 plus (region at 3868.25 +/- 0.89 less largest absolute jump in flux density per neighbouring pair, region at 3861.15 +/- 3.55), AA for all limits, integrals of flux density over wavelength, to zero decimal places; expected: 64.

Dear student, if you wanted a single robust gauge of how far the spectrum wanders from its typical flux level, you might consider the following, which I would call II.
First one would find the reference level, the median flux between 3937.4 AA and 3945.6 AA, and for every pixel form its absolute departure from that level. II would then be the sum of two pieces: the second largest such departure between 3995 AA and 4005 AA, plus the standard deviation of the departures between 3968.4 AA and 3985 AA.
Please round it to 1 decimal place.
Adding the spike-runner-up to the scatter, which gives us 1.3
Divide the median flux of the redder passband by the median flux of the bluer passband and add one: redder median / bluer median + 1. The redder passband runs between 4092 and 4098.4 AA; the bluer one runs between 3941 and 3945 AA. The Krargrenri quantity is 1.97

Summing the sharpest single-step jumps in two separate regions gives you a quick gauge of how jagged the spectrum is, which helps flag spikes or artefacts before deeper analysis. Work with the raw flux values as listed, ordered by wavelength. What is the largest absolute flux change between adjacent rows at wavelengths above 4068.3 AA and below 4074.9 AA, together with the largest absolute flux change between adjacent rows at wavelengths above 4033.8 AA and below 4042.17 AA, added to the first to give 0.14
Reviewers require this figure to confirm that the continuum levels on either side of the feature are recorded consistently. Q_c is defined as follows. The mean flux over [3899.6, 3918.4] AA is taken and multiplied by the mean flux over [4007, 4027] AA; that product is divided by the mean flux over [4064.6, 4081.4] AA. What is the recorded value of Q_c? 10.5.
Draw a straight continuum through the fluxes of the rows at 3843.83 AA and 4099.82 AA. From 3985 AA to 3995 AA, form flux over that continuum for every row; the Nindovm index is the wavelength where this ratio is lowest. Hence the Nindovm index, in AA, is 3991.76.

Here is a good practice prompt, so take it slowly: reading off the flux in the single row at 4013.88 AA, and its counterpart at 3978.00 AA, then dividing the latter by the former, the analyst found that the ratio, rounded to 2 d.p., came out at 1.01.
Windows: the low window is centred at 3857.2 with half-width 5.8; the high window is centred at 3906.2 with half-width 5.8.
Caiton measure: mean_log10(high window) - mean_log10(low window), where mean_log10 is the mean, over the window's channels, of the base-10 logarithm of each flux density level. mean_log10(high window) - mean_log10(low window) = -0.057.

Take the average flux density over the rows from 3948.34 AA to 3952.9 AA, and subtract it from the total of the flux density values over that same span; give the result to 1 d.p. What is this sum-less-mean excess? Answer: 41.1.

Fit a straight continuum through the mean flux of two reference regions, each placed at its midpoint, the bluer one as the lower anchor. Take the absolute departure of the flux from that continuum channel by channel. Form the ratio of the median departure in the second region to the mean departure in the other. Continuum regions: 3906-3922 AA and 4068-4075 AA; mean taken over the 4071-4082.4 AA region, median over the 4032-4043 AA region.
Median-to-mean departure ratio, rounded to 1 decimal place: 4.7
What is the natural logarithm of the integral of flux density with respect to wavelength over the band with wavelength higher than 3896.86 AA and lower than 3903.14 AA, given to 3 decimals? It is 4.230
